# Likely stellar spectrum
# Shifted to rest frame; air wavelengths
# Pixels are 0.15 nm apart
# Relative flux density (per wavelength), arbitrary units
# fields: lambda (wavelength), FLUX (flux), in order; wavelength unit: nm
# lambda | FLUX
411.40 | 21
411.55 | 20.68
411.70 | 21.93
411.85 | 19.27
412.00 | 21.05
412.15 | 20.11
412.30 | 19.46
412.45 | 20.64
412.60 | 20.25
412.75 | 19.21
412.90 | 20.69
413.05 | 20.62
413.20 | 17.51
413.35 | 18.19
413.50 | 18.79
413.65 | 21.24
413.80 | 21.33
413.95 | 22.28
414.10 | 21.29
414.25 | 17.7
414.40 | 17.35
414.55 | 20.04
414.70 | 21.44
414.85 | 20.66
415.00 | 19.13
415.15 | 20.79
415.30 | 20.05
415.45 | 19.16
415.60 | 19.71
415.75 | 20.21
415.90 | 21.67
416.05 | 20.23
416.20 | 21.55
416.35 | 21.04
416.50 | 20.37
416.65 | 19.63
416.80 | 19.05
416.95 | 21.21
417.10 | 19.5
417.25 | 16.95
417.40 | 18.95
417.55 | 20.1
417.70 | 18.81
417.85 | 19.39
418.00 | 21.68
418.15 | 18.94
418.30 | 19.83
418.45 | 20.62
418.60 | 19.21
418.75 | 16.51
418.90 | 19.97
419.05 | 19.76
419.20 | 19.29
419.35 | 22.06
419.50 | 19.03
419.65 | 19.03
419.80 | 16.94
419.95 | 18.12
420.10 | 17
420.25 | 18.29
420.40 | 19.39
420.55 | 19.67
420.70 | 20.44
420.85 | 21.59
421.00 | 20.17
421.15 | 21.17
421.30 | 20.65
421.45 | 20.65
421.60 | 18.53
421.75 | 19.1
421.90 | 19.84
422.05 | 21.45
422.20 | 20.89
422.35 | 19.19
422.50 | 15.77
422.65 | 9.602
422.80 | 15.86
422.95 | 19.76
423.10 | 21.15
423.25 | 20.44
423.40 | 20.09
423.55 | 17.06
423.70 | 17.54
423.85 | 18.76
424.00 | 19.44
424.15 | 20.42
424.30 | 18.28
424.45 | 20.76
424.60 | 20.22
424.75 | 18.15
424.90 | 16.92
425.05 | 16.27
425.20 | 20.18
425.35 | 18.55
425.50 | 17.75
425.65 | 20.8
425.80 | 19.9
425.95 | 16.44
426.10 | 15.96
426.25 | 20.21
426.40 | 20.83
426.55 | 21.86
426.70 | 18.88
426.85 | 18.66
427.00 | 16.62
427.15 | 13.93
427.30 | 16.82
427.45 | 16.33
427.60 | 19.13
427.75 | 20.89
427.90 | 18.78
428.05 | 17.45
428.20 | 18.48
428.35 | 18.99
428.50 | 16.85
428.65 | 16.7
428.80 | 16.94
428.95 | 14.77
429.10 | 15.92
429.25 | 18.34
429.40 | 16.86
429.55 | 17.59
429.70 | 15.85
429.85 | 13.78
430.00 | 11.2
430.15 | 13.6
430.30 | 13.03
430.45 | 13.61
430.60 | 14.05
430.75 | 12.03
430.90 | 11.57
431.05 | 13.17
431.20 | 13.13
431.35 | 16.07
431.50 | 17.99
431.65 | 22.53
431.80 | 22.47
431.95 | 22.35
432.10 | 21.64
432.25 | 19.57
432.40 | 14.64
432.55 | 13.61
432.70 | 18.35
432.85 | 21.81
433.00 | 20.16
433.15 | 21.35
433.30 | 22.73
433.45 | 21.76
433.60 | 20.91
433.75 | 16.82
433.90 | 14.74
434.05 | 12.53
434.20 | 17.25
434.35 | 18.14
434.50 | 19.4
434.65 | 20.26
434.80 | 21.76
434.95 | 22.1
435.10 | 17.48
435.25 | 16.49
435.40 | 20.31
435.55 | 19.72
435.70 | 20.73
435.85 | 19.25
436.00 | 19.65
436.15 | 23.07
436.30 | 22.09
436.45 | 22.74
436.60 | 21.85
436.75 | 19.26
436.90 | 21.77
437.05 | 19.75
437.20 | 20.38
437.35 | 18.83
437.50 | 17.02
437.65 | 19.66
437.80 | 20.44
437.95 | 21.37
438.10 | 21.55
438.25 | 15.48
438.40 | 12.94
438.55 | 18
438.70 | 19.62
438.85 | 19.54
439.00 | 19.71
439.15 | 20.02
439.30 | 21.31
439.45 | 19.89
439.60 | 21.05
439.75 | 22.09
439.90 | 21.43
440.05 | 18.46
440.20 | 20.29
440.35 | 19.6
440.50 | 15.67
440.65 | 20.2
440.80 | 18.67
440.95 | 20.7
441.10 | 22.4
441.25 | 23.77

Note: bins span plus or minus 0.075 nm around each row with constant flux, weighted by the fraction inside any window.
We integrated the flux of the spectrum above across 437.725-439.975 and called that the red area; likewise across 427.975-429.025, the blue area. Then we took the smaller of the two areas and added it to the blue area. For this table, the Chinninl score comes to 36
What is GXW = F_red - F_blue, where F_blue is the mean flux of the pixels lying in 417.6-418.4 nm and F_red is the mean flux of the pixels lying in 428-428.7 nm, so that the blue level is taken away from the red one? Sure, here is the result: -2.0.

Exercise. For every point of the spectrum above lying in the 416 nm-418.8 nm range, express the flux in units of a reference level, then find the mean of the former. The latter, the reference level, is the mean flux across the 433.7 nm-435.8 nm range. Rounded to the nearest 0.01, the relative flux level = 1.07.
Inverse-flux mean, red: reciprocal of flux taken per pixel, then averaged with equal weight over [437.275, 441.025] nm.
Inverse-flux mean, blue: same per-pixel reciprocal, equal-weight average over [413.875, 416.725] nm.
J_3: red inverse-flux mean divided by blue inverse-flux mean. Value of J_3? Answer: 1.06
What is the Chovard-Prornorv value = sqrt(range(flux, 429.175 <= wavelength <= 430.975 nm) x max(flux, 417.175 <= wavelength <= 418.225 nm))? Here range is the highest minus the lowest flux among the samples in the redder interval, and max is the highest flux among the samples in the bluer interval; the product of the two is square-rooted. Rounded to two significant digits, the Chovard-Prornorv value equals 12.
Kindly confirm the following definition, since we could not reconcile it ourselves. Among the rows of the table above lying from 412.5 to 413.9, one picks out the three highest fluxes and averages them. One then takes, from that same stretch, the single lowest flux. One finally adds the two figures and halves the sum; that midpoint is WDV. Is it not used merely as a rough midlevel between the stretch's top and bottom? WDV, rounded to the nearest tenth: 19.3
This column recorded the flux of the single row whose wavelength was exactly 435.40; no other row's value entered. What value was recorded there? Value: 20.31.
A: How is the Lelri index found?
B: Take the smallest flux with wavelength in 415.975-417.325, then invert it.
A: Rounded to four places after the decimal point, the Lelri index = 0.0590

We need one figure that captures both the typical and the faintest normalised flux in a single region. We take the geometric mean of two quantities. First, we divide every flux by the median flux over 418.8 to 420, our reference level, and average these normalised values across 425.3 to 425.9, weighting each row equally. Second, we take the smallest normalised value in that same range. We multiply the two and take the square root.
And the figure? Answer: 0.96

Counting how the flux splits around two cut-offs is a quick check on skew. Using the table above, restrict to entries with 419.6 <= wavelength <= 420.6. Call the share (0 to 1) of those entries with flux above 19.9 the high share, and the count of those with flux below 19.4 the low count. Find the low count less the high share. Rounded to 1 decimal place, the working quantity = 6.0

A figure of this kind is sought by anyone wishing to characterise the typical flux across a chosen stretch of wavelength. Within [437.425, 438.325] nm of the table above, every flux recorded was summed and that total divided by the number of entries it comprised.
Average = 19.3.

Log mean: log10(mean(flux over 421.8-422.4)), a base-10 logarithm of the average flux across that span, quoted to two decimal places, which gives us 1.31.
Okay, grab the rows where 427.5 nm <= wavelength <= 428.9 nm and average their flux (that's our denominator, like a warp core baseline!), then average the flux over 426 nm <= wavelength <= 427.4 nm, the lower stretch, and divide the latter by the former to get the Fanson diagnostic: 1.00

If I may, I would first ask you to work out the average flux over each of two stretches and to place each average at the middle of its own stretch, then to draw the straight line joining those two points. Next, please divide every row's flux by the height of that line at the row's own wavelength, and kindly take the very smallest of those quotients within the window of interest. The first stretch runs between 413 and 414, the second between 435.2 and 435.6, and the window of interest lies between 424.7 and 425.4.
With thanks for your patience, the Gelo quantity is 0.839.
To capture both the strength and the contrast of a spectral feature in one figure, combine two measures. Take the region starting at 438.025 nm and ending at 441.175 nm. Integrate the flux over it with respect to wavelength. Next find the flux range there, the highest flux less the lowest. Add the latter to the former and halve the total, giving 35.4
